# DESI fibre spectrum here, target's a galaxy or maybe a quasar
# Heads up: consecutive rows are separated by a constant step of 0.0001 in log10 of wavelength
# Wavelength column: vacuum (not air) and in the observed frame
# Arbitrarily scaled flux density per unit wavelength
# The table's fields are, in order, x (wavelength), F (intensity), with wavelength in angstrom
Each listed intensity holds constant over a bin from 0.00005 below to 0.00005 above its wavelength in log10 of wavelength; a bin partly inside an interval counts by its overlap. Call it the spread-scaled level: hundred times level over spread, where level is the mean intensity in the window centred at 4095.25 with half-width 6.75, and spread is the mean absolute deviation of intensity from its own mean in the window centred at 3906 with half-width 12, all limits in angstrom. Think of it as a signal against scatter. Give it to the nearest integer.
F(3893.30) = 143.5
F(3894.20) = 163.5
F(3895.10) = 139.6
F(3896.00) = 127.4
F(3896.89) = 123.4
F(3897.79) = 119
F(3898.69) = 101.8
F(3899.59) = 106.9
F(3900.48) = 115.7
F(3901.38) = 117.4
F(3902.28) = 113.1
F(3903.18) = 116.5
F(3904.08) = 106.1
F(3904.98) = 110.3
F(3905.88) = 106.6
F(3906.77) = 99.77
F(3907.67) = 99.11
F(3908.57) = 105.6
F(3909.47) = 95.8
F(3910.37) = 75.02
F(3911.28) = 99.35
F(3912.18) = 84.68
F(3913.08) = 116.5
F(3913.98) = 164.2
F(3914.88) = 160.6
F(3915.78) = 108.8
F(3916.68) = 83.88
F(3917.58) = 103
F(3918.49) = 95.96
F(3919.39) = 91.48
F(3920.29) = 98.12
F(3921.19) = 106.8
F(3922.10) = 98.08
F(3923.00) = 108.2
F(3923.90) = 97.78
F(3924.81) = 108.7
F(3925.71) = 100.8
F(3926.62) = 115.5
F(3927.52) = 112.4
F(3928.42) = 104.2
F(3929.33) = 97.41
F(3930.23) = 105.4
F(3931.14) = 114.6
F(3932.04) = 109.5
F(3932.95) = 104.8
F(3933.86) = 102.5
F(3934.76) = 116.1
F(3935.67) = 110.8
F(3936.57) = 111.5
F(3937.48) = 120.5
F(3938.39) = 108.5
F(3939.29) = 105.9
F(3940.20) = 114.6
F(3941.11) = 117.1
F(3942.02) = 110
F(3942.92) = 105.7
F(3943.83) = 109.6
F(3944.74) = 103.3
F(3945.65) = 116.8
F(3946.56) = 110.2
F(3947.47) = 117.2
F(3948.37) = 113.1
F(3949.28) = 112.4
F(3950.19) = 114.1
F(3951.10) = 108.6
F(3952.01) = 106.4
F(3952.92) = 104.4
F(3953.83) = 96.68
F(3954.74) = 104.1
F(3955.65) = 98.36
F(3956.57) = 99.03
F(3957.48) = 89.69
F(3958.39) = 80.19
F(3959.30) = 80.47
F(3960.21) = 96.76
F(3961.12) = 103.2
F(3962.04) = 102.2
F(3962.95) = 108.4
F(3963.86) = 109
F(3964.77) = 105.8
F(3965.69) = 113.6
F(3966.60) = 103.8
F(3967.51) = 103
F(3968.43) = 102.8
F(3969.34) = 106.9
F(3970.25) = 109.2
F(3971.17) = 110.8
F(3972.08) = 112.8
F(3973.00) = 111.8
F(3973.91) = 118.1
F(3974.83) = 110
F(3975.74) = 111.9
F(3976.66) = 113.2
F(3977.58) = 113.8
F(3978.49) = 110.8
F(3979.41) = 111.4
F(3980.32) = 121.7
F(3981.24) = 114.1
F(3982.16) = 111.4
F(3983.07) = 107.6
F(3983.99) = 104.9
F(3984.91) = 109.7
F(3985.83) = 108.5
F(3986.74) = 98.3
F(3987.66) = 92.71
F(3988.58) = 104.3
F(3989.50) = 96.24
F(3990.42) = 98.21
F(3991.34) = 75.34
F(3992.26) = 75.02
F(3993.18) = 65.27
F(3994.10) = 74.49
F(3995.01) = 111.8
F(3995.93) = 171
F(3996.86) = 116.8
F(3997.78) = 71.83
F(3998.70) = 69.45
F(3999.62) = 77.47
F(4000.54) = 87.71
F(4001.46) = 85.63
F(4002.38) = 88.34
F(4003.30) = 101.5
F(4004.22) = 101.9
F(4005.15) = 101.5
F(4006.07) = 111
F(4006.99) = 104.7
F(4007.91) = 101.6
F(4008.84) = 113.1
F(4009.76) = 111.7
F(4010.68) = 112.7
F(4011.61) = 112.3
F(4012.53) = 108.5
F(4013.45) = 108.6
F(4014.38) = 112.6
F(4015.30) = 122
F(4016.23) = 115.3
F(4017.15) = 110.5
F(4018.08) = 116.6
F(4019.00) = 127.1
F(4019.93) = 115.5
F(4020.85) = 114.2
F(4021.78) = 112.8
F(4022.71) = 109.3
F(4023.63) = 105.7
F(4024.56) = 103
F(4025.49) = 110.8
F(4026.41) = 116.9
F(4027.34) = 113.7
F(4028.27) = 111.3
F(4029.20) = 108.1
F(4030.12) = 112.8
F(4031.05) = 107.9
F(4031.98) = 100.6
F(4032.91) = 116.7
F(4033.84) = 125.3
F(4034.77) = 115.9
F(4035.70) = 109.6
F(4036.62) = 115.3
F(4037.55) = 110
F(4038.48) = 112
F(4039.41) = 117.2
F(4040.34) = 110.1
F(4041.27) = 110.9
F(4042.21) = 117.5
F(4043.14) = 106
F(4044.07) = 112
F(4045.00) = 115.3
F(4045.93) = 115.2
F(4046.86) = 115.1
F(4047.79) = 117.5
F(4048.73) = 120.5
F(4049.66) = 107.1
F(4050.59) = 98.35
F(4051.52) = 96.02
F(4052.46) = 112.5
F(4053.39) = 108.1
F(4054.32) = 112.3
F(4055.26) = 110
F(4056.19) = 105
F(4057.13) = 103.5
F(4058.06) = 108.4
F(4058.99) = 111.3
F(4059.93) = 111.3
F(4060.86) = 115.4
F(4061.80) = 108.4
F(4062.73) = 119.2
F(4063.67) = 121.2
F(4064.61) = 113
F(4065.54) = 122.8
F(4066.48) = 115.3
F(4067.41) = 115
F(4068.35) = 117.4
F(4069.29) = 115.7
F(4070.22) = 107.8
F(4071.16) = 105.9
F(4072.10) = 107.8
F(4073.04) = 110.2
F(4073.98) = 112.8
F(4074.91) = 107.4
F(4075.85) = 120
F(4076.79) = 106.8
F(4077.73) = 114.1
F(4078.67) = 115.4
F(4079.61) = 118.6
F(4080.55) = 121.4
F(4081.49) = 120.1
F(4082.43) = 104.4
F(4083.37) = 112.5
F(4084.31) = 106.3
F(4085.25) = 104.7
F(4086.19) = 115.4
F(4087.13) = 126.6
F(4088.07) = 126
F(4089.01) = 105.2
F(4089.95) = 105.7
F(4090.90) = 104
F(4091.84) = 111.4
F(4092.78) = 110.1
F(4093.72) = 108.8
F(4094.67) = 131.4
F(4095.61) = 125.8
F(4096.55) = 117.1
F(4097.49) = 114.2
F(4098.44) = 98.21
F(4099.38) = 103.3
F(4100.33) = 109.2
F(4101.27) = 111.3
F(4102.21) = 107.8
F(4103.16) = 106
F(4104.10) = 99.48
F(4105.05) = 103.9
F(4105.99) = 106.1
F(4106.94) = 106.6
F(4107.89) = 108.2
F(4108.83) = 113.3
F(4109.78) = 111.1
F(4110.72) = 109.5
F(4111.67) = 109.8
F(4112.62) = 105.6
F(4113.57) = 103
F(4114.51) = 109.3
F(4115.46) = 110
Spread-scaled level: 696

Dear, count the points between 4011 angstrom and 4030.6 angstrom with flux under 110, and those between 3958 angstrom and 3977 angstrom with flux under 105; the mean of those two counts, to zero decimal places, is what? 7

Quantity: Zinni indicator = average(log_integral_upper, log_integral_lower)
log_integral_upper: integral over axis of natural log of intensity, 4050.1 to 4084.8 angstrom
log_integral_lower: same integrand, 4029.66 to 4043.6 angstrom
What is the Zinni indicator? 115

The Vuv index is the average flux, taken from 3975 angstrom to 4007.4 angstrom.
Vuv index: 101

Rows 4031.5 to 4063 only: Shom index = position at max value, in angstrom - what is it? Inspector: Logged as 4033.84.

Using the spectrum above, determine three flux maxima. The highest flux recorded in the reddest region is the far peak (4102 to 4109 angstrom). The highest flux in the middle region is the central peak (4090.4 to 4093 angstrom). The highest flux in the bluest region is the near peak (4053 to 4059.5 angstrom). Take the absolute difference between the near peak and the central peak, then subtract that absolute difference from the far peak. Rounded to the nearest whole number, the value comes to 112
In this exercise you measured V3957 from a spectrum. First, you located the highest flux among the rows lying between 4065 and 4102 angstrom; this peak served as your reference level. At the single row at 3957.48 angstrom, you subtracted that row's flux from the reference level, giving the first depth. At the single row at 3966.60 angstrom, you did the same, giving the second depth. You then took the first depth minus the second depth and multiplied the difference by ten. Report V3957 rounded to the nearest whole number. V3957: 141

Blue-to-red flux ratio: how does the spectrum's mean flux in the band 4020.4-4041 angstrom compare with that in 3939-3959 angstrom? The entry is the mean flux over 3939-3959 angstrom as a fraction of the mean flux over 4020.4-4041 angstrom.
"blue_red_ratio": 0.95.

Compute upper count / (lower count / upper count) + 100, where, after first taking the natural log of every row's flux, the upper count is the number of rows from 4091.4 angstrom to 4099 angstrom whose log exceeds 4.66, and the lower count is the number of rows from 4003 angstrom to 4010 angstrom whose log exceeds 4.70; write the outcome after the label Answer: 116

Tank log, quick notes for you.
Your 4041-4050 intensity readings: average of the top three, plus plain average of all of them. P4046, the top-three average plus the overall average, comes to 232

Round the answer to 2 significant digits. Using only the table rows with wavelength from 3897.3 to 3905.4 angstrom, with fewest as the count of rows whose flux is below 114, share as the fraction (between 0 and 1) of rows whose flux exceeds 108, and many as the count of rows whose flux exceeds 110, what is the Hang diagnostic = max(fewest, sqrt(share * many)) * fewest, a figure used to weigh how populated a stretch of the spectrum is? 25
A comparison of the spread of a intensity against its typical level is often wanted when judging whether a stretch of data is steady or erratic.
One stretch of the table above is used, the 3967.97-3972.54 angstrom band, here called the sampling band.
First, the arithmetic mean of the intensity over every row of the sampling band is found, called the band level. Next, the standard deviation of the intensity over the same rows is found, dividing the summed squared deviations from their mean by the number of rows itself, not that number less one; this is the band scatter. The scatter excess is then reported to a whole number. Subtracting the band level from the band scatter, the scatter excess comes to -105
